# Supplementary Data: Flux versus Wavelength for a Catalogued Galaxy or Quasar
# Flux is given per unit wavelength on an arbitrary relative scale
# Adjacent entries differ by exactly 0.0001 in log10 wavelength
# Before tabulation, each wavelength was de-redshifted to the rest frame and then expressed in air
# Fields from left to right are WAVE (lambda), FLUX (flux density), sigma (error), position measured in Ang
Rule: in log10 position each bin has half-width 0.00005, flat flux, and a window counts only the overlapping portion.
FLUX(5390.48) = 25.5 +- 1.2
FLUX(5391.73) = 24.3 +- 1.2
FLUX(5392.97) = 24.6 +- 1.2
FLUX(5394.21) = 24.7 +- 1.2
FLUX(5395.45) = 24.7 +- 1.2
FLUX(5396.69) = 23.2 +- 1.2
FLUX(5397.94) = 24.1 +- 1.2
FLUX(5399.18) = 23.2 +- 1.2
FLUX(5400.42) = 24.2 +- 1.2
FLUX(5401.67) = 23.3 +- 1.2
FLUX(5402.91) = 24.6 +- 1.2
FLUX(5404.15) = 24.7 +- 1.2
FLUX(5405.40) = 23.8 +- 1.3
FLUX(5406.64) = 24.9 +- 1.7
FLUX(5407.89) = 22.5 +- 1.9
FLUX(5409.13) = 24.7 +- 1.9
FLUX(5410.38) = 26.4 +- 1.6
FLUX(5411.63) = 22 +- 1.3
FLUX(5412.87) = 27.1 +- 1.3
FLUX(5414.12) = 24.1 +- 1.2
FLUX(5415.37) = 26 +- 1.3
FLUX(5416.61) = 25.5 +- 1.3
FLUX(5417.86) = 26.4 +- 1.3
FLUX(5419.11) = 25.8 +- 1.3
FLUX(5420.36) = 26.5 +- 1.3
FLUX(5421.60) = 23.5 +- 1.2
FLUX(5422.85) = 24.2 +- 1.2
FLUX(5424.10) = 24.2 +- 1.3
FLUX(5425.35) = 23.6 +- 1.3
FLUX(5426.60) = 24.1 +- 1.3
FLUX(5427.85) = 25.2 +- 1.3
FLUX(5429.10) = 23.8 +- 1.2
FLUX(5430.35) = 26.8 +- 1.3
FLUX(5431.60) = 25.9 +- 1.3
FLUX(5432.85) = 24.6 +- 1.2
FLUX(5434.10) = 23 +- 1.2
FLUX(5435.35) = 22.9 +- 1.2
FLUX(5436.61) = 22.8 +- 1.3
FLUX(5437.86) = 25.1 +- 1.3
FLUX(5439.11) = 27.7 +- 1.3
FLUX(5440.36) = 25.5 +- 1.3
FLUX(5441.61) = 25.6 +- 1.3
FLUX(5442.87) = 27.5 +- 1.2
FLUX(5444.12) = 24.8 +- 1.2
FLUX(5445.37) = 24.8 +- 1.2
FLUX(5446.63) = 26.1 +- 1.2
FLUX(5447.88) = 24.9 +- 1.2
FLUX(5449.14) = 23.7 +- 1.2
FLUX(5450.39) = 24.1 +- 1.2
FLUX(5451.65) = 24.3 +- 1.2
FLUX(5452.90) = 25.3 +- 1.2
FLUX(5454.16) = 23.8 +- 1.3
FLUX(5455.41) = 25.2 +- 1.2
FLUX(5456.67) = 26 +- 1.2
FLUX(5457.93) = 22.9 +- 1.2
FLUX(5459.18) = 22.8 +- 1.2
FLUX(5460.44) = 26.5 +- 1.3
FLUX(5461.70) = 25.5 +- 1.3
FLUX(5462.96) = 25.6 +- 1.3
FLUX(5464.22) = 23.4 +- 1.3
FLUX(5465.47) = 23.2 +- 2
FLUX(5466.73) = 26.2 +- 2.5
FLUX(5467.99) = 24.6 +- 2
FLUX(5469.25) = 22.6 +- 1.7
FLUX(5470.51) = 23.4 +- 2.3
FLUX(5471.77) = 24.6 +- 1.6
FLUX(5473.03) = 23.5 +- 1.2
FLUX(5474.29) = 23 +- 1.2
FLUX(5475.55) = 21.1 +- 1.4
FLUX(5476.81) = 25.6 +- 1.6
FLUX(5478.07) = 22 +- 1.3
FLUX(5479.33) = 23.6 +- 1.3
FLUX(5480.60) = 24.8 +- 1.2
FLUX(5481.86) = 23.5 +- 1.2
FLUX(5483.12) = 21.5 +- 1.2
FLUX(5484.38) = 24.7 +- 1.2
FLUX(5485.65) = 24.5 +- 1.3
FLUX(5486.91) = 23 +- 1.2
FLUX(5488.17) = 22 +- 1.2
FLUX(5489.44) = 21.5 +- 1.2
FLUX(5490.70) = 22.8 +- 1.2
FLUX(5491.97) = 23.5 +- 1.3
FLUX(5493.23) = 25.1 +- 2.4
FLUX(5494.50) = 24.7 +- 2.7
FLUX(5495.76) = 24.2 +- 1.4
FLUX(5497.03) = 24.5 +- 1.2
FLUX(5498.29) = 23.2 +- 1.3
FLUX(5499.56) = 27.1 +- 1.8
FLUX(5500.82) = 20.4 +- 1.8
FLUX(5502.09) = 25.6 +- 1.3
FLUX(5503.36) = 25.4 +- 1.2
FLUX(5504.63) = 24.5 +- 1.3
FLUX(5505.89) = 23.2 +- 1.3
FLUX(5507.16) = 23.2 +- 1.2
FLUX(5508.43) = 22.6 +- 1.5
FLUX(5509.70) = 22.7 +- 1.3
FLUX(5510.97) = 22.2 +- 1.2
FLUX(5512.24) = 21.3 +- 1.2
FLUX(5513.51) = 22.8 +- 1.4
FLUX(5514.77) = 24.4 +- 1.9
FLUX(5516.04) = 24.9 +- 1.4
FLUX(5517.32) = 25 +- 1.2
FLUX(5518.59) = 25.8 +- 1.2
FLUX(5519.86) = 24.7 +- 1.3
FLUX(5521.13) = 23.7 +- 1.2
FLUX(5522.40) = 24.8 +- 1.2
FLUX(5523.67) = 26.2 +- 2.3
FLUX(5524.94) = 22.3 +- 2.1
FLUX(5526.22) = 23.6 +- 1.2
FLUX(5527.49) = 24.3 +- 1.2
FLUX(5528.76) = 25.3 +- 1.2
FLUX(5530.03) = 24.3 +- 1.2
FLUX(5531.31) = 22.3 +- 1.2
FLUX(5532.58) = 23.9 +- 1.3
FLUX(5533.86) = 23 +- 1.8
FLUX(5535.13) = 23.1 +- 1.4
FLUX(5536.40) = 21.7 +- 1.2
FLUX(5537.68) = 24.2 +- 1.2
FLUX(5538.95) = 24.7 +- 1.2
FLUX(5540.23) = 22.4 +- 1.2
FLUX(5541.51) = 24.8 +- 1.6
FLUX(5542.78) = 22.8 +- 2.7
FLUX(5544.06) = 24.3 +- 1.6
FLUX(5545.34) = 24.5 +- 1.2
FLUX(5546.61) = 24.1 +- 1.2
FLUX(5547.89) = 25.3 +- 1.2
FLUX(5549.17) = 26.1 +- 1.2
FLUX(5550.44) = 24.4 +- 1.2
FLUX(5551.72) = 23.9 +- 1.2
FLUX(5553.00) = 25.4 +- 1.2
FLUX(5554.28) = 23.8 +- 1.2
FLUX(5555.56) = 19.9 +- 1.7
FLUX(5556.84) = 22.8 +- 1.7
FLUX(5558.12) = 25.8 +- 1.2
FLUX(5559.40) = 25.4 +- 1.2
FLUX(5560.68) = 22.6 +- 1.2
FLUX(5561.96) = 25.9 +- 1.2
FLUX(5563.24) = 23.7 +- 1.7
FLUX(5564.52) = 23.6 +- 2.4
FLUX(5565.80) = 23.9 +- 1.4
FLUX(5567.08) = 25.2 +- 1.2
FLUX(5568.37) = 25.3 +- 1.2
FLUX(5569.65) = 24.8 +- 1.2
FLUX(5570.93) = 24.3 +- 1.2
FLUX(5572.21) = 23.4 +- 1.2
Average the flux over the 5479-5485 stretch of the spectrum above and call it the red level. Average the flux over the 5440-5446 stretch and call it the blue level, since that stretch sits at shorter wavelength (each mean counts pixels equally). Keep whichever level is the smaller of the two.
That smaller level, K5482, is 23.6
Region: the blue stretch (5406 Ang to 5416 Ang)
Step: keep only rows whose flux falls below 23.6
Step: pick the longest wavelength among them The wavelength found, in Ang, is 5411.63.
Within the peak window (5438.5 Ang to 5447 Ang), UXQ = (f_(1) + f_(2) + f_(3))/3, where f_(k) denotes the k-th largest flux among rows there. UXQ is 27.1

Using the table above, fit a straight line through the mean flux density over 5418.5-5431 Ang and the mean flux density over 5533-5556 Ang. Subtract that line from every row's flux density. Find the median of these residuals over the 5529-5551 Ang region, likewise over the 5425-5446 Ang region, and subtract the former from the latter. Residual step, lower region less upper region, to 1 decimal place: -0.1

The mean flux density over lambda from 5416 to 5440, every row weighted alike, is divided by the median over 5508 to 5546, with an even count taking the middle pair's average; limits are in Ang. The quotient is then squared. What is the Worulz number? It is 1.07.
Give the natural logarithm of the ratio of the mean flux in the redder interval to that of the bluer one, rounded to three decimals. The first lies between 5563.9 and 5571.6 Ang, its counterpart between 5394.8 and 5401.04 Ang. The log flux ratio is 0.026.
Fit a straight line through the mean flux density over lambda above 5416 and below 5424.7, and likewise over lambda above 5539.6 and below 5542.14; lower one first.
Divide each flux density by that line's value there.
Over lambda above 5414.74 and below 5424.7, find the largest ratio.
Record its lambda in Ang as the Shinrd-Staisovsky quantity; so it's 5420.36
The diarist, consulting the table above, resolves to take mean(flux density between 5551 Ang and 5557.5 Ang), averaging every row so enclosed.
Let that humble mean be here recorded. 23.2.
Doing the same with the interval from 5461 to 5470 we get 24.4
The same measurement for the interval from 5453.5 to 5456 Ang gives 24.5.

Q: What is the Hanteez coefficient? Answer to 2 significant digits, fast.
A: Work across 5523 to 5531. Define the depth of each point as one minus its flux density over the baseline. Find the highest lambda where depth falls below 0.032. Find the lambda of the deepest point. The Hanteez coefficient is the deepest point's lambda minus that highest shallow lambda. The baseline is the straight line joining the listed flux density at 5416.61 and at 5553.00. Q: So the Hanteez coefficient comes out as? -3.8 Ang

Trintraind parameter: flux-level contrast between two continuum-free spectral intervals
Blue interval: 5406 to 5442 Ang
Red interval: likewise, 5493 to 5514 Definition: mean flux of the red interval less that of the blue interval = -1.2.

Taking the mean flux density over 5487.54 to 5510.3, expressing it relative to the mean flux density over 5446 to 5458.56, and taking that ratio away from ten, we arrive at 9.039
